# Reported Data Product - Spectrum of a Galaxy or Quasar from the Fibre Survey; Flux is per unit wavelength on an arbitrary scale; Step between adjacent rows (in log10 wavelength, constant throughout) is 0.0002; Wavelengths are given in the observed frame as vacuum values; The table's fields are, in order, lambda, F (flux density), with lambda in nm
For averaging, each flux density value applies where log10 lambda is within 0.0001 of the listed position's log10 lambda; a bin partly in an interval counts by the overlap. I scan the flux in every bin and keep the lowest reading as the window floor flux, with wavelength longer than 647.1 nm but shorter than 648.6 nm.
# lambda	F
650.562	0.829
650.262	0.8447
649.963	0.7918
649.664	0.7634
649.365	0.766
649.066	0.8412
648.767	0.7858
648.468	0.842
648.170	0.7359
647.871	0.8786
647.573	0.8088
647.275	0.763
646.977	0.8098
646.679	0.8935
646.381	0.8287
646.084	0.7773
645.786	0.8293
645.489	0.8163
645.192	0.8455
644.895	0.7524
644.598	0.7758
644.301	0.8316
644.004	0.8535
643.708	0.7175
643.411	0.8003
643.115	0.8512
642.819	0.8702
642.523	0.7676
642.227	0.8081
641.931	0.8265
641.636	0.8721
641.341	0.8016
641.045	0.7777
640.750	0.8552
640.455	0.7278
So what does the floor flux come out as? 0.7359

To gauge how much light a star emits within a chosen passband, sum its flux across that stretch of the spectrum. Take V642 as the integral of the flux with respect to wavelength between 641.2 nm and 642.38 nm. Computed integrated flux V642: 0.98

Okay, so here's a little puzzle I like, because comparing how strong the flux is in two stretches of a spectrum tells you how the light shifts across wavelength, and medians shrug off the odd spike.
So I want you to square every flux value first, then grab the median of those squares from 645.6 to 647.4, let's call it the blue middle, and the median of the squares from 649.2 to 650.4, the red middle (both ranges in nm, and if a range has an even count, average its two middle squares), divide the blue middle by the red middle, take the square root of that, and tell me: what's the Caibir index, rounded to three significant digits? 1.05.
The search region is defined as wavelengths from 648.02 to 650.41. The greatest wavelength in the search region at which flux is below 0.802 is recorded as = 649.963 nm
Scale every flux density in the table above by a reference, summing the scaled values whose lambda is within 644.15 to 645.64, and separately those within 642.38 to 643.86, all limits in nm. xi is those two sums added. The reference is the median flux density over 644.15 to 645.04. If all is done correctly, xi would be 10.3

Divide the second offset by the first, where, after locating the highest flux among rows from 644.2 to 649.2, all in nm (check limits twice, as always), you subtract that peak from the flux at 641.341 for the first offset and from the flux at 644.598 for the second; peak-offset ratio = 1.3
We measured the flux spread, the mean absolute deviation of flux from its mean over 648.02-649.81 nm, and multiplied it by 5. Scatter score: 0.175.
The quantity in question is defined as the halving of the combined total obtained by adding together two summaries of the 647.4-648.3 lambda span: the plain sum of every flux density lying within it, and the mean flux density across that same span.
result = 1.6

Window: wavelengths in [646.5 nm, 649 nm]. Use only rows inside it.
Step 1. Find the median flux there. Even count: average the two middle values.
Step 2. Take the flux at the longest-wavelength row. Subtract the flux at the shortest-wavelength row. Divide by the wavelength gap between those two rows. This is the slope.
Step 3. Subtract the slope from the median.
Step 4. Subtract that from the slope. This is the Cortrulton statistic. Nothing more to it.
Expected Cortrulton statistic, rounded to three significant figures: -0.912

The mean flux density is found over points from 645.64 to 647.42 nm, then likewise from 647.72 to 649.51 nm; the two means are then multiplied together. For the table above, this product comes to 0.660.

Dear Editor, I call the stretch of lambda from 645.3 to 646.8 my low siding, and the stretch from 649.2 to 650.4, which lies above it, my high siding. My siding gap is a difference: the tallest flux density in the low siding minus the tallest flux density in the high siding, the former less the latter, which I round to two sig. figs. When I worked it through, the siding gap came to 0.049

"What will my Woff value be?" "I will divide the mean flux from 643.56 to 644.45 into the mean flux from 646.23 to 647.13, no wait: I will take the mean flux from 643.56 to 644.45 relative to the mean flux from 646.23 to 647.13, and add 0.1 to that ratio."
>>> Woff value 1.05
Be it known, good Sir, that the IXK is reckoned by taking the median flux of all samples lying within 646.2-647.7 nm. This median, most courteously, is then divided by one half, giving 1.62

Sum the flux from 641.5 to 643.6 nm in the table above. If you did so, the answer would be 5.80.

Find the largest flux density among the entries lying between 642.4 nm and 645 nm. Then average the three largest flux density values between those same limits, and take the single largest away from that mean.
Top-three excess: -0.012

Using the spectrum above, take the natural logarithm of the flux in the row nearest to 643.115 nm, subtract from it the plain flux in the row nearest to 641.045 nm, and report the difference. -0.939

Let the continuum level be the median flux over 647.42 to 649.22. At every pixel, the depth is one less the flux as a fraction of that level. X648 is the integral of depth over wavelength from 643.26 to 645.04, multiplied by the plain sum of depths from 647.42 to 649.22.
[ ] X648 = 0.0055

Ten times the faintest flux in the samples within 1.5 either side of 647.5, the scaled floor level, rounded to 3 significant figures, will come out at 7.36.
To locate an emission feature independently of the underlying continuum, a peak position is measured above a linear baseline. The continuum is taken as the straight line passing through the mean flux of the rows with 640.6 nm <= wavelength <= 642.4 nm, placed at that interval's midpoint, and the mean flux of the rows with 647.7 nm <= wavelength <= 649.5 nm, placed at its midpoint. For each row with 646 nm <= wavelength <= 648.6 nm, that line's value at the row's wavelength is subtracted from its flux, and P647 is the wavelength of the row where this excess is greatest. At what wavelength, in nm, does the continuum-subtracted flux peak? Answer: 646.679 nm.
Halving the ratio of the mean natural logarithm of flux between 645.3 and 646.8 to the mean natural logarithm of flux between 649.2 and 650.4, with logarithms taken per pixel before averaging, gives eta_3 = 0.40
